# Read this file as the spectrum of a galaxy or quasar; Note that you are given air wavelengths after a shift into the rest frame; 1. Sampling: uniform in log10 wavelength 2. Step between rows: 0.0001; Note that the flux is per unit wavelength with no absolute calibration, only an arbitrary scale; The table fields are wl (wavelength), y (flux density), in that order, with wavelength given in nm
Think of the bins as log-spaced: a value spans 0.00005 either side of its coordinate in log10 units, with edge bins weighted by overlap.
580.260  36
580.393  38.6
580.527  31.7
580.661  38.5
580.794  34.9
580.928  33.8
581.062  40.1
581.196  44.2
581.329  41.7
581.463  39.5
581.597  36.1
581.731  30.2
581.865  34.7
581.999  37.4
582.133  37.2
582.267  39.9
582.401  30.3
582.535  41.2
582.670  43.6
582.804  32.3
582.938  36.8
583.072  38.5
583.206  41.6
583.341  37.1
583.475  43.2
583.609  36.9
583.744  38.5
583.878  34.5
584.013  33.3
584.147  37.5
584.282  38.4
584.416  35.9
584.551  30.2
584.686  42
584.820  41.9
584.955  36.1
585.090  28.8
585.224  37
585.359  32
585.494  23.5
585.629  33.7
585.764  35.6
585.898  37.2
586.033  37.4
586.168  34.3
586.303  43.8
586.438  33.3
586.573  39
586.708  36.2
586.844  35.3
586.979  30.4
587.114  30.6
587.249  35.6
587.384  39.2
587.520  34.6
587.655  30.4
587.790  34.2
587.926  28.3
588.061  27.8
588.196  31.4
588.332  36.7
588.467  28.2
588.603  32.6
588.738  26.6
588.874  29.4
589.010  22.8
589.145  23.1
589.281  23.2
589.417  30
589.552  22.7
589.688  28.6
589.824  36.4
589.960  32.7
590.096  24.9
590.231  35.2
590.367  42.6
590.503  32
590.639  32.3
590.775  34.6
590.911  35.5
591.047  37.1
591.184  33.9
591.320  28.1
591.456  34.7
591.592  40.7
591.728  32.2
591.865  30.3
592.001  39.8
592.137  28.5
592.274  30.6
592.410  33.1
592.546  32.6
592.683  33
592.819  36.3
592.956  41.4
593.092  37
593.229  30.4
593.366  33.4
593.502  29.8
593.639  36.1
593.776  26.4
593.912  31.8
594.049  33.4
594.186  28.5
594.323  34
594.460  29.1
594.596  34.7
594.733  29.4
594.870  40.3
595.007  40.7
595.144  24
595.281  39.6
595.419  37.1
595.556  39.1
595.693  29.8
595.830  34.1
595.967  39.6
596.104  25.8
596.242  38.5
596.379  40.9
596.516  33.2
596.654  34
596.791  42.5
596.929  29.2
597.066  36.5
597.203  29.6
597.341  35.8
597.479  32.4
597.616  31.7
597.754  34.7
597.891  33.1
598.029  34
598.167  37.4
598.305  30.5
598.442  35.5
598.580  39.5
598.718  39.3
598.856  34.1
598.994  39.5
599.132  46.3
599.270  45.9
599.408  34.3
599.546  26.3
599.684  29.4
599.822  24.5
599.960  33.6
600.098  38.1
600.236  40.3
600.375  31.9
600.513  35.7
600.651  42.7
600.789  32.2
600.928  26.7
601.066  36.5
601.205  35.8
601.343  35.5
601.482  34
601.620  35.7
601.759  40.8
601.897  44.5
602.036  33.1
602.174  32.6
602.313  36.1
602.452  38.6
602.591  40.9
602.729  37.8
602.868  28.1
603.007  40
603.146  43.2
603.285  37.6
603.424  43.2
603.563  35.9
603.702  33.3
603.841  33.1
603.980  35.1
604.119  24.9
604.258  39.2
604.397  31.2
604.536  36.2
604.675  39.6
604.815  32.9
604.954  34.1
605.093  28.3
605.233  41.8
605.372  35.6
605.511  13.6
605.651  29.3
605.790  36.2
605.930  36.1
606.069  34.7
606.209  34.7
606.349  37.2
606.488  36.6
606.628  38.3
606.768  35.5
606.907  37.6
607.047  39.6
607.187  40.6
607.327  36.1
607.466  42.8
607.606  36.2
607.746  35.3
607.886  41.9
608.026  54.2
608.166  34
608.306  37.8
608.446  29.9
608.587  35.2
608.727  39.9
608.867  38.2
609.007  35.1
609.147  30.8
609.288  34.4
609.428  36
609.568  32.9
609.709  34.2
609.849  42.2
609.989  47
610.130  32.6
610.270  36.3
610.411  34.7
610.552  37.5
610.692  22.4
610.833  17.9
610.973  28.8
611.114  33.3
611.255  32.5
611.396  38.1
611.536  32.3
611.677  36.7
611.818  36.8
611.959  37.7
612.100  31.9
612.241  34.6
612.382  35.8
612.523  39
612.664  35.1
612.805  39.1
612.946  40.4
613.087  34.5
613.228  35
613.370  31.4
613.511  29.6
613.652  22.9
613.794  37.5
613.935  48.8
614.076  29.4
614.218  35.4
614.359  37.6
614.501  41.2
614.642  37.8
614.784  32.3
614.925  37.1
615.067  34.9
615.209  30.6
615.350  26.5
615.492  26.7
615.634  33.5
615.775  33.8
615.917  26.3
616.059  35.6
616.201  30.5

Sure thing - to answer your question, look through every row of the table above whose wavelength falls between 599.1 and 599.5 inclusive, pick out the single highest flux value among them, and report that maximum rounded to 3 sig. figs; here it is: 46.3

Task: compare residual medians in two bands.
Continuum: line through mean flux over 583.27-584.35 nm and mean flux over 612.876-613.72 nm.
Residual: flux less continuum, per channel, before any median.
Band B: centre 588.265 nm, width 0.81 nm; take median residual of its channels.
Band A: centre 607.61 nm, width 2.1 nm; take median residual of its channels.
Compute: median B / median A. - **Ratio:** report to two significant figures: -1.6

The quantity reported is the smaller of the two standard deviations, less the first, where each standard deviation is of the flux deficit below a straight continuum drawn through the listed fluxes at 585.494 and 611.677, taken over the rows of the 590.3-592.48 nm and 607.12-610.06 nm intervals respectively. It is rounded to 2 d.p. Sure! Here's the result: 0.00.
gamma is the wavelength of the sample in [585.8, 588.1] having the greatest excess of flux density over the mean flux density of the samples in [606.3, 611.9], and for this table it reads 586.303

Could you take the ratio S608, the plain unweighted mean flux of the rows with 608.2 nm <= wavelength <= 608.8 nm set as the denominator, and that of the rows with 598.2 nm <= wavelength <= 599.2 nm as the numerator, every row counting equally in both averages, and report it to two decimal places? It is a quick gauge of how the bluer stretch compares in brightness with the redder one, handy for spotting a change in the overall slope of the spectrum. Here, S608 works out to 1.06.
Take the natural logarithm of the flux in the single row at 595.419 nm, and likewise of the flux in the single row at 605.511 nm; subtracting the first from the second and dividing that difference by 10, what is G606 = -0.100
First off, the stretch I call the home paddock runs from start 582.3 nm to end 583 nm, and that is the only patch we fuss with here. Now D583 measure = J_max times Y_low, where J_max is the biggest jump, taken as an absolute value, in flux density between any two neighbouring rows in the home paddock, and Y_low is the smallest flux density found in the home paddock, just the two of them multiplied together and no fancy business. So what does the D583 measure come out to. 342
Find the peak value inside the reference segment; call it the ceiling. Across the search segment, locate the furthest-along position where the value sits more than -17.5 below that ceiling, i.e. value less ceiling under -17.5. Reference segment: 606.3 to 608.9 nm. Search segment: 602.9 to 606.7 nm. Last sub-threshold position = 606.488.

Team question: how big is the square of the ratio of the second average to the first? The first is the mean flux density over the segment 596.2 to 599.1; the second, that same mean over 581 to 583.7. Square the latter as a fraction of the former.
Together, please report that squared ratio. 1.2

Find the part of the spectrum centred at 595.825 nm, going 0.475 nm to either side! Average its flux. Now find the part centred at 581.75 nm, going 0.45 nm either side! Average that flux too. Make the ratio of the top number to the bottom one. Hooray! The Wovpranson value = 0.95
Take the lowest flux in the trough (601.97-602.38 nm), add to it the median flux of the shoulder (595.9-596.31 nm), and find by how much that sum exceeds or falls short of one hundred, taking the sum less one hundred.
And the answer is -29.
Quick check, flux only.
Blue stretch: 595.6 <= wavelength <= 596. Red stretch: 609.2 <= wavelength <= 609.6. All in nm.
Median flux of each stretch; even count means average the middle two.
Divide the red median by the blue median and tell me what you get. 1.01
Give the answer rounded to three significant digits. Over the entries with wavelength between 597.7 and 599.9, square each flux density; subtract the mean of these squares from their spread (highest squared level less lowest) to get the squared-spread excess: 265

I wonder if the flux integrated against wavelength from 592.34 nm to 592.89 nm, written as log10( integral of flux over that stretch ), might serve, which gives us 1.27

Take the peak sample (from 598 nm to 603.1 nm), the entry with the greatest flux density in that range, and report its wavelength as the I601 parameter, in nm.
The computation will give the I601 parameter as 599.132 nm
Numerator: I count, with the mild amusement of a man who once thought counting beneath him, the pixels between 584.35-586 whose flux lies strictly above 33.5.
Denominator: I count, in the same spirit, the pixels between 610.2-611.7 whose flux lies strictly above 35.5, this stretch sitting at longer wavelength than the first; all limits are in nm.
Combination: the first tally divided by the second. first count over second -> 2.0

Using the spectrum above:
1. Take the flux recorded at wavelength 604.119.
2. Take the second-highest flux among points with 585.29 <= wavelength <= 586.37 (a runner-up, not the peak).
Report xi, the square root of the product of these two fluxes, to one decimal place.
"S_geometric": 30.5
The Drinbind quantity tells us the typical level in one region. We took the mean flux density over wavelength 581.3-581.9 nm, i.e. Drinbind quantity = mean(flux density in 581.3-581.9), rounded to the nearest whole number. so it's 36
